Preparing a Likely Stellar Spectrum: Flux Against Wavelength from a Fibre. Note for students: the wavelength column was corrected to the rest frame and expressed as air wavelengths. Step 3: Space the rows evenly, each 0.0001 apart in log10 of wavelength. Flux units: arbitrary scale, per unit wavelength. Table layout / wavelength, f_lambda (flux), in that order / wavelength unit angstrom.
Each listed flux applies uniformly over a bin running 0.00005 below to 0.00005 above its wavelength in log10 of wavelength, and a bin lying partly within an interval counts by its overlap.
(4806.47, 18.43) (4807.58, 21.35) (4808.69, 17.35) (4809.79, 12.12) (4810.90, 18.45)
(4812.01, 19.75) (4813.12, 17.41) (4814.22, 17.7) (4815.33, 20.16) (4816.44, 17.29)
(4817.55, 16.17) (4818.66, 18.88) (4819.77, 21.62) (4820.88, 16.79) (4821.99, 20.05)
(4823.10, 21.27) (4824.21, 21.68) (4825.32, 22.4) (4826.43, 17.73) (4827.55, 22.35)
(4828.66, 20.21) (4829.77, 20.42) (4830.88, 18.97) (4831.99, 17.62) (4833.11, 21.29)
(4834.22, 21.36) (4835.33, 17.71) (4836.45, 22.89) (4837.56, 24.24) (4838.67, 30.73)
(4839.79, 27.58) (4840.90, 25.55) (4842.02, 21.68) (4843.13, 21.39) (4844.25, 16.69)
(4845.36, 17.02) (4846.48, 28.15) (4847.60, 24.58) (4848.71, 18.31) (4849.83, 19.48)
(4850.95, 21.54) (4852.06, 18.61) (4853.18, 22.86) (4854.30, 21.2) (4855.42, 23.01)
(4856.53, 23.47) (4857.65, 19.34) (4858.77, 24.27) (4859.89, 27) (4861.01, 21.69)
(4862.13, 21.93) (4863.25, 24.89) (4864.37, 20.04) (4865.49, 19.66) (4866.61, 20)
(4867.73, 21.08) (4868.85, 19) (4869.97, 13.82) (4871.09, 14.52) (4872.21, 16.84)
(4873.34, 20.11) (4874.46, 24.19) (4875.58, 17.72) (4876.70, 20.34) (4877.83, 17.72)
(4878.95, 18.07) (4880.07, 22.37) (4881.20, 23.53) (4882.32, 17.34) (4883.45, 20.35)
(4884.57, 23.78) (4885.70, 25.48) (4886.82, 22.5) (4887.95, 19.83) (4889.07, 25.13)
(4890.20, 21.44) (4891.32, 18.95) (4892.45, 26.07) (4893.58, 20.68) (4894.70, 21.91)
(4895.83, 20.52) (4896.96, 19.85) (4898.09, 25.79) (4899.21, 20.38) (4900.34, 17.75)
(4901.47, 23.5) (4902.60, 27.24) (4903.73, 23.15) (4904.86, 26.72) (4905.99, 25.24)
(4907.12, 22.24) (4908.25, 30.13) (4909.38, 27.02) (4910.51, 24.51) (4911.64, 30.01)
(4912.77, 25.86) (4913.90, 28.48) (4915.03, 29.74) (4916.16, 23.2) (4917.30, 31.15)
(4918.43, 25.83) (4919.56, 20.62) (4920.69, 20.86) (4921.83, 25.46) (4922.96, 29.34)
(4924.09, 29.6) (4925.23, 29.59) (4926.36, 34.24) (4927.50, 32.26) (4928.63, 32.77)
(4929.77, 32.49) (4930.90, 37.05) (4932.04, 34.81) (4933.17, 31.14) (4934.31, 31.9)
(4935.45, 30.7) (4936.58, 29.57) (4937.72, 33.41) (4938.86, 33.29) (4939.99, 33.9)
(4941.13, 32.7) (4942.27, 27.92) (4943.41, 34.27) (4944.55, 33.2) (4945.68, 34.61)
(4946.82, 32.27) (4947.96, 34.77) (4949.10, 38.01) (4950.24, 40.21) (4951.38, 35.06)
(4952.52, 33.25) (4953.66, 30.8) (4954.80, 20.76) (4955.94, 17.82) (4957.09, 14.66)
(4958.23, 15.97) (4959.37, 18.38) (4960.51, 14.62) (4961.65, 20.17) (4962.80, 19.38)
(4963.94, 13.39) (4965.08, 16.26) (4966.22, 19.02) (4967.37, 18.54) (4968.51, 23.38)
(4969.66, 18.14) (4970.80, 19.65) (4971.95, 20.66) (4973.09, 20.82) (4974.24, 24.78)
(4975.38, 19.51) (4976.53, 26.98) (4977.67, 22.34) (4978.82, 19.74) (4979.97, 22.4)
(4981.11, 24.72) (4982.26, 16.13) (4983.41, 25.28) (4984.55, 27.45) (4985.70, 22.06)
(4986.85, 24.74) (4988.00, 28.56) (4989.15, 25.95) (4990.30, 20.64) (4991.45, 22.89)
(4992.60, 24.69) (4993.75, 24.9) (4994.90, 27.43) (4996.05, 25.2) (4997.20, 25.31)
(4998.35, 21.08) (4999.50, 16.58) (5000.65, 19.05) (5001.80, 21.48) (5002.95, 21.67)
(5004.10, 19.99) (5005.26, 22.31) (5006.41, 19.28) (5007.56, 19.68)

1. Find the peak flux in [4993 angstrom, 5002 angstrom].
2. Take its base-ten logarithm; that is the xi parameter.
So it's 1.44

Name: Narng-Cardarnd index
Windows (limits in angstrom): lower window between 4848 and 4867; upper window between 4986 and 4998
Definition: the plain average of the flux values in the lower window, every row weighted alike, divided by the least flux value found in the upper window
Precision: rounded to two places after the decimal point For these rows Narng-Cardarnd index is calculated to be 1.05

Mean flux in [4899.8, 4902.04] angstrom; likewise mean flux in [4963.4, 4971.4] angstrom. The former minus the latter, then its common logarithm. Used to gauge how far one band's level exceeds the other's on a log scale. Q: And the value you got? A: 0.36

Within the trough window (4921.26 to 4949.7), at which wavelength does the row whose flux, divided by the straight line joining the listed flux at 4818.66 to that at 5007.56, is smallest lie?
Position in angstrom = 4921.83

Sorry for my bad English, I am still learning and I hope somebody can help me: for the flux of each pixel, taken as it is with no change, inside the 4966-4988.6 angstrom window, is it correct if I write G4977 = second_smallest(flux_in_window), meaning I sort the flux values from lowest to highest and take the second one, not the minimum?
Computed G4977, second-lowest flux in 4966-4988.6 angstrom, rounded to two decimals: 18.14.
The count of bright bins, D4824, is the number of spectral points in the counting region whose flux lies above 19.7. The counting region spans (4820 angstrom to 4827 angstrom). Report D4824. 4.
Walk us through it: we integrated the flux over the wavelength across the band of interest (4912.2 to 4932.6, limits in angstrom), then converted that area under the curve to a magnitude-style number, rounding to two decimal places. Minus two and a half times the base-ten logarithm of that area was -6.93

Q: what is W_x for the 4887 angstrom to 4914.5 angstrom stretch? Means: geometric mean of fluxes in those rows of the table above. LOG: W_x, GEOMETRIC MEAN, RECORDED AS 24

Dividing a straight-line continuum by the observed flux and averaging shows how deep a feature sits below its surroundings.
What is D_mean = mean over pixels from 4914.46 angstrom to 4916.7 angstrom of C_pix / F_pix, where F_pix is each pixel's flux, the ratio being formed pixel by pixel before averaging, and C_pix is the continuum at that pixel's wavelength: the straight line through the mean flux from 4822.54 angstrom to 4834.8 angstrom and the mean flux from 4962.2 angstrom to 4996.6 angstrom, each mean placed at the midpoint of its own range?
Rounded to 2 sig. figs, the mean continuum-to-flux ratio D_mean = 0.82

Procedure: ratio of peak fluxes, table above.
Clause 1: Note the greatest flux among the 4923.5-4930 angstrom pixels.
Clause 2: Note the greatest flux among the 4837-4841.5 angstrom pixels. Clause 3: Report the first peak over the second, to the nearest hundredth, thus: 1.11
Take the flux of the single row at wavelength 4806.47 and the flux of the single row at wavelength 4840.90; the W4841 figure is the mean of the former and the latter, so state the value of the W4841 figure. 22.0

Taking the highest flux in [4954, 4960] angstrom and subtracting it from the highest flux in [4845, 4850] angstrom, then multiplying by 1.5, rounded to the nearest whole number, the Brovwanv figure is 11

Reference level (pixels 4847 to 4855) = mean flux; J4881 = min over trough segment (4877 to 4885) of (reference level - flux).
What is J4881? -3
